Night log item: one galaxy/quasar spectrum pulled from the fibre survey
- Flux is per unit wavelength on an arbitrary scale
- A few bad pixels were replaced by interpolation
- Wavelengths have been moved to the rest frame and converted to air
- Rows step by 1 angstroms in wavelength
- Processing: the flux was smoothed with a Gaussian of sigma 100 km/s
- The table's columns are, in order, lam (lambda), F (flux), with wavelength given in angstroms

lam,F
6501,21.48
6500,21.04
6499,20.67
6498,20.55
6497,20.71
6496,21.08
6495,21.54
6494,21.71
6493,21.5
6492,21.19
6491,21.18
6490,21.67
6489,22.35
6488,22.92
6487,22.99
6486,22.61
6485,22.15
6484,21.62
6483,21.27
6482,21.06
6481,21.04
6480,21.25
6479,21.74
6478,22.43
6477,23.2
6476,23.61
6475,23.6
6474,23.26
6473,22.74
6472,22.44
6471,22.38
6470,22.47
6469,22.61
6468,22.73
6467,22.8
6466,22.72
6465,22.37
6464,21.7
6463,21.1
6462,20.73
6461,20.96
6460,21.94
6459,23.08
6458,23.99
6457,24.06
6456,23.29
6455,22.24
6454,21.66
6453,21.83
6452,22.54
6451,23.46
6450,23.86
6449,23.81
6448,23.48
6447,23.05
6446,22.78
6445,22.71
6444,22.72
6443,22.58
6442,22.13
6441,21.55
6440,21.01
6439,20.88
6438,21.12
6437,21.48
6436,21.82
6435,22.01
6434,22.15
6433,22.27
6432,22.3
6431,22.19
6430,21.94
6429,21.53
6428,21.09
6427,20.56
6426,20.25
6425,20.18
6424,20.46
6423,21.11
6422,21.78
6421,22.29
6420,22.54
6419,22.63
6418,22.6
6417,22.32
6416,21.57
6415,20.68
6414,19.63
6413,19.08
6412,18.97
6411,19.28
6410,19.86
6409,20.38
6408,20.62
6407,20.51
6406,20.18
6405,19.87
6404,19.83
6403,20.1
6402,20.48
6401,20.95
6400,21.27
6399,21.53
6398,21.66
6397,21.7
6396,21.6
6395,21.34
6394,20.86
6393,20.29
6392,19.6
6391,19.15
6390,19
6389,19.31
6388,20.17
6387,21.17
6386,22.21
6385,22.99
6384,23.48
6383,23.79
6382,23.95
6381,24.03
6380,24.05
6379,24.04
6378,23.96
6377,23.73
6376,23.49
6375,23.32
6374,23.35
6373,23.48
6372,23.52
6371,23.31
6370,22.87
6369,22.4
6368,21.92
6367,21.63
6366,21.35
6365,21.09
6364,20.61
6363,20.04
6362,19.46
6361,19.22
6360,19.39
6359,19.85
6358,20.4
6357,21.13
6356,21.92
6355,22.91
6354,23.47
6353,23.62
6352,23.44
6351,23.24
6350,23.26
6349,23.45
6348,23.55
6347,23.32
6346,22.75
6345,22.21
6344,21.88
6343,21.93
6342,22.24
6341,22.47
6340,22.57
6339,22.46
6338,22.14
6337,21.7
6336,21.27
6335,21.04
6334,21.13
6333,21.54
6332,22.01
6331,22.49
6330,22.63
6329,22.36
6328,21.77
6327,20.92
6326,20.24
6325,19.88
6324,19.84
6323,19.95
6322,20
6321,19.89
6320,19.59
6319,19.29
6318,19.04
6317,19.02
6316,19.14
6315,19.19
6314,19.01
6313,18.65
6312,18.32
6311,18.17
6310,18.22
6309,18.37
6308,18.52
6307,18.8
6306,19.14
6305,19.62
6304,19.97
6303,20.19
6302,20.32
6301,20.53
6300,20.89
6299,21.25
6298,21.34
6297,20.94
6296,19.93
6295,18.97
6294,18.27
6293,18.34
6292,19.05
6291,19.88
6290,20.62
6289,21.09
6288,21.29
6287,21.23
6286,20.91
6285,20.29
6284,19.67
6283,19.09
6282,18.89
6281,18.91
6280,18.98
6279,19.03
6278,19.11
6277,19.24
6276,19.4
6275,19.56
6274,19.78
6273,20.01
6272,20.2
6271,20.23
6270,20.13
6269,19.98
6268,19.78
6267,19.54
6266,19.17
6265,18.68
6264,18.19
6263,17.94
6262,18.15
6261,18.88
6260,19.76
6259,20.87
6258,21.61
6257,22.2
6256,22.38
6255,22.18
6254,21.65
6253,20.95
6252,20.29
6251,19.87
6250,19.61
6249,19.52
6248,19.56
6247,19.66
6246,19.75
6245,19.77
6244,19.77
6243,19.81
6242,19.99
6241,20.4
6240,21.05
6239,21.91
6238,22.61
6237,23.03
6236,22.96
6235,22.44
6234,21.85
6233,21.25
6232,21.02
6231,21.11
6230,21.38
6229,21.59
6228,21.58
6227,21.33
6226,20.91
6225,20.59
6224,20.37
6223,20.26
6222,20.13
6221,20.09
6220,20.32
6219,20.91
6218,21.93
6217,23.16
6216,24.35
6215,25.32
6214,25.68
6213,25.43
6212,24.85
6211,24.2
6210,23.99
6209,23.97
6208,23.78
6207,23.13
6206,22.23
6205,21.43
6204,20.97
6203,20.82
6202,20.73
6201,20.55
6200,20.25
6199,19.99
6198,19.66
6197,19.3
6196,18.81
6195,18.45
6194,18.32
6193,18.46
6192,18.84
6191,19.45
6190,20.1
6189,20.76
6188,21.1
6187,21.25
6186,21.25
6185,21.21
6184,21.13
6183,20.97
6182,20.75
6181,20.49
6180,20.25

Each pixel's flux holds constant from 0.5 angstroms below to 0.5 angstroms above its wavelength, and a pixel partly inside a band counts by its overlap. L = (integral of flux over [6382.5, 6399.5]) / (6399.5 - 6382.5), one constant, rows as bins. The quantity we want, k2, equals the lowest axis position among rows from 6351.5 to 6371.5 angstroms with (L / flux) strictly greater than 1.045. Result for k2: 6359 angstroms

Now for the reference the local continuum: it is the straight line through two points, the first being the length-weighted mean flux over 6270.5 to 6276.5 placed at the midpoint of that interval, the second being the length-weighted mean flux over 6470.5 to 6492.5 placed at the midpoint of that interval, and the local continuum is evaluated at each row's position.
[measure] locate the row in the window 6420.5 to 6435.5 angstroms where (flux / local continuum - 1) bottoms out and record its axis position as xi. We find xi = 6425 angstroms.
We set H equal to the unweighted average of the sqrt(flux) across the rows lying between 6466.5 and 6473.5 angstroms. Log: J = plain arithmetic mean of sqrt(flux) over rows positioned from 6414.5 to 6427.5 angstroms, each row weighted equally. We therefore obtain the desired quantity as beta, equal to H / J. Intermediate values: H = 4.75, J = 4.63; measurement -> 1.03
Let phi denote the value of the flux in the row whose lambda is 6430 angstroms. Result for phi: 21.94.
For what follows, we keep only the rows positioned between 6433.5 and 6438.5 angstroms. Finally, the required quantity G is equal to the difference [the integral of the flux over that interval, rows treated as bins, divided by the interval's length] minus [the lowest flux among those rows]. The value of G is 0.60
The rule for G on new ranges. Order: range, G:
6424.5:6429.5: 0.54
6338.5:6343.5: 0.40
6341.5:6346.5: 0.32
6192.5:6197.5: 0.35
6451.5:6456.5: 0.65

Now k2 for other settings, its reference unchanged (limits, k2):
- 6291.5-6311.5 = 6292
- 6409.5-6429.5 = 6410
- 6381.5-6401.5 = 6388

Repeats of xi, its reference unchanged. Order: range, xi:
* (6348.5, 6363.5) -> 6361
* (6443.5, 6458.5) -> 6454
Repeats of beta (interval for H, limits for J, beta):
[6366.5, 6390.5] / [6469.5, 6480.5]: 1.00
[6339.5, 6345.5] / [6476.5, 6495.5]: 1.01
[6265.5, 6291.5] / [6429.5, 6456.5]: 0.94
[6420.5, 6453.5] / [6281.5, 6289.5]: 1.04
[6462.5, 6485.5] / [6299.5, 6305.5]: 1.05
